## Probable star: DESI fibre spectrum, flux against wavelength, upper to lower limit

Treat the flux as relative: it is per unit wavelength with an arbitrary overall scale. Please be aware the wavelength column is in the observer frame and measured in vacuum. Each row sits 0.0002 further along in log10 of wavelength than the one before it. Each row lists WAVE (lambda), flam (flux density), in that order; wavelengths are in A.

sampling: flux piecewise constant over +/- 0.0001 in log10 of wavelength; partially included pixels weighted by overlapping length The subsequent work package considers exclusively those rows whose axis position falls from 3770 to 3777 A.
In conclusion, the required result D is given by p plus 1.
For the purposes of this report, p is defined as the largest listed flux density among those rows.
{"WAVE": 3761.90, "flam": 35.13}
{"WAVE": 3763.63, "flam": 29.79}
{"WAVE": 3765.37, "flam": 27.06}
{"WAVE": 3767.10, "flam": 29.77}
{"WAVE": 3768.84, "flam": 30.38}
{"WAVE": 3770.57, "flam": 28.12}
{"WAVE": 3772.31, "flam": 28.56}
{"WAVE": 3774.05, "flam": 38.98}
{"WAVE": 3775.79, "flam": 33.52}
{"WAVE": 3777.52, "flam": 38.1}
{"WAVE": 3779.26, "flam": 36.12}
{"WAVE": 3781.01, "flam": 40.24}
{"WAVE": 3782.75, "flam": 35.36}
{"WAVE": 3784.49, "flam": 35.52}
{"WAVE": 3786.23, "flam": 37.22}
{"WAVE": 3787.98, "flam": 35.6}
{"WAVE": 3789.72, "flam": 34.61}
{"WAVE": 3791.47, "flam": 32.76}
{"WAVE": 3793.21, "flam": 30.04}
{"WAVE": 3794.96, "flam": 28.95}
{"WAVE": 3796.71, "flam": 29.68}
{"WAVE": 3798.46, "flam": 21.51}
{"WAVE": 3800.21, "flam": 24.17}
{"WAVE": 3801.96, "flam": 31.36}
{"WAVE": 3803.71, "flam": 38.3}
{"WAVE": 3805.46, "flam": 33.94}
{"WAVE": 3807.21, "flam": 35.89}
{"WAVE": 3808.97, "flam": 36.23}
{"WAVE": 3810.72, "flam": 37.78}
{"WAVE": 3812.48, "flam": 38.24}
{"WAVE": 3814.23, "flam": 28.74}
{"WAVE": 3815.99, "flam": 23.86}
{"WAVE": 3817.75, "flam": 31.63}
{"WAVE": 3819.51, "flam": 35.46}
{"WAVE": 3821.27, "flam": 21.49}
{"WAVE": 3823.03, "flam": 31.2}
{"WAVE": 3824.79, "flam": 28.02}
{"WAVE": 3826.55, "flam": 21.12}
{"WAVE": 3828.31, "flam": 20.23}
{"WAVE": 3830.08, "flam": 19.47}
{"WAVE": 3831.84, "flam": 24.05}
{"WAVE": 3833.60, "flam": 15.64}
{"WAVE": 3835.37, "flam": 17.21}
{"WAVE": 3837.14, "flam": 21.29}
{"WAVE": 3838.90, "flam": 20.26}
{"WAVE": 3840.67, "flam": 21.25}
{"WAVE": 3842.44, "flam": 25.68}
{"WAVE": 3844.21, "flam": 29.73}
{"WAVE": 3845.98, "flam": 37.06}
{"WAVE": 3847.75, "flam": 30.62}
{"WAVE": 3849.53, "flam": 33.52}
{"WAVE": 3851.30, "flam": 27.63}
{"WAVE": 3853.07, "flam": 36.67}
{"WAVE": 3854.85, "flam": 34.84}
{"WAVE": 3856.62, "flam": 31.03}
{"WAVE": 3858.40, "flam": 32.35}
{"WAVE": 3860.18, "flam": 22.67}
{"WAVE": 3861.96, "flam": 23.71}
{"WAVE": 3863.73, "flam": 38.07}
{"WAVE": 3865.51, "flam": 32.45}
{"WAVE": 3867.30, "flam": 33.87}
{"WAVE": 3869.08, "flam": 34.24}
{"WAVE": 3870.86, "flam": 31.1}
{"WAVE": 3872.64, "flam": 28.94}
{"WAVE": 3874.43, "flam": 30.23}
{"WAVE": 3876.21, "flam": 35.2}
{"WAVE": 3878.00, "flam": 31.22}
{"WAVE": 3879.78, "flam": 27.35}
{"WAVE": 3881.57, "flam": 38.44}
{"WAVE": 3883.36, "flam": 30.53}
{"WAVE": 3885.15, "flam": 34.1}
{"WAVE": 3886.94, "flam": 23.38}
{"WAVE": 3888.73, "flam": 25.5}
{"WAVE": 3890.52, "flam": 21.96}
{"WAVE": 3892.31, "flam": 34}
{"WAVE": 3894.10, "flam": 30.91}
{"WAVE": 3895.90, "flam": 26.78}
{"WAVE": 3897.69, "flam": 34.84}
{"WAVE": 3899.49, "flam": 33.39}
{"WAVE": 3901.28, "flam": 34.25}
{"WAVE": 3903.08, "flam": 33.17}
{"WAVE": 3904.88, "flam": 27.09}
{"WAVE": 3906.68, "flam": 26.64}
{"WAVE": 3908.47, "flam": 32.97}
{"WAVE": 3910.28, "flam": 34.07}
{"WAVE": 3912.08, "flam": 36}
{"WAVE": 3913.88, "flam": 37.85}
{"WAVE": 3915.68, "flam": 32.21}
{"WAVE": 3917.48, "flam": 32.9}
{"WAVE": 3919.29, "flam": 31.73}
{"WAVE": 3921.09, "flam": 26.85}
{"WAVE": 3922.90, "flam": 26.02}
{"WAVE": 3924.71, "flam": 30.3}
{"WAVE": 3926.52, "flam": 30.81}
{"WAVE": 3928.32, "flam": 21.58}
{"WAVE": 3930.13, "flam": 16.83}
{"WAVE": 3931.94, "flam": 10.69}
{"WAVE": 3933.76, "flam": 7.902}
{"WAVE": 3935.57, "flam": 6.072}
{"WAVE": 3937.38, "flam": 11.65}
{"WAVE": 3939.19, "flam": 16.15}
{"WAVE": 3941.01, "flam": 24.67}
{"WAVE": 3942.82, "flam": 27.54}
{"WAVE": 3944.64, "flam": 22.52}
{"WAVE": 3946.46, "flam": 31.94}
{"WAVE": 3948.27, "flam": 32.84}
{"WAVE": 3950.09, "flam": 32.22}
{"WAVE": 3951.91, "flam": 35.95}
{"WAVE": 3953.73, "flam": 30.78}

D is 40.0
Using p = 38.98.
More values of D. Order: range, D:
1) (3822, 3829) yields 32.2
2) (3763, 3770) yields 31.4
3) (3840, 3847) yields 38.1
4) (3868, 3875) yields 35.2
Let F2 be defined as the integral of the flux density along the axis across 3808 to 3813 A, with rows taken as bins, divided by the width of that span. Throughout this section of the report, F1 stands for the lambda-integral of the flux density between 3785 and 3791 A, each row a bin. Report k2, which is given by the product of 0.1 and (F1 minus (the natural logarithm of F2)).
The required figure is 21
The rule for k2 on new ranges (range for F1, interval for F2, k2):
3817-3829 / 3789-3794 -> 32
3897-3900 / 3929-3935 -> 10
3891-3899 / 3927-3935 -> 25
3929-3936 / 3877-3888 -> 7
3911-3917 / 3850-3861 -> 21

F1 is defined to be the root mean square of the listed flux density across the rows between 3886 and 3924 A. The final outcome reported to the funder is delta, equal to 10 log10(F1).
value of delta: 14.90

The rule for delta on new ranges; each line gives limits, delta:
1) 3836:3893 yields 14.83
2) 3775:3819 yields 15.25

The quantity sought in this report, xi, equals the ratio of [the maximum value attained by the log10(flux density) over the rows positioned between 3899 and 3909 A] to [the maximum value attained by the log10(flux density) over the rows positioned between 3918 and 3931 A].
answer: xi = 1.02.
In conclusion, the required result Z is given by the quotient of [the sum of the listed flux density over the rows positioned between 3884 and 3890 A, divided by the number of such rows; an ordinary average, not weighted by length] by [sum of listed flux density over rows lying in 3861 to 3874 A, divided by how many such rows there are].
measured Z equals 0.87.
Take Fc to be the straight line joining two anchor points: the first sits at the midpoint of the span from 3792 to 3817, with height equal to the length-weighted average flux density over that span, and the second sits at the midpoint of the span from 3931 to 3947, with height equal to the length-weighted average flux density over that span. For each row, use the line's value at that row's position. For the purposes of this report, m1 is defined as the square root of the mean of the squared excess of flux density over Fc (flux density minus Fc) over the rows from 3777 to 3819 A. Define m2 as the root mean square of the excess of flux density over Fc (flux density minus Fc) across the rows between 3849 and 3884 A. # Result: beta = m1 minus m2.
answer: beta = -3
